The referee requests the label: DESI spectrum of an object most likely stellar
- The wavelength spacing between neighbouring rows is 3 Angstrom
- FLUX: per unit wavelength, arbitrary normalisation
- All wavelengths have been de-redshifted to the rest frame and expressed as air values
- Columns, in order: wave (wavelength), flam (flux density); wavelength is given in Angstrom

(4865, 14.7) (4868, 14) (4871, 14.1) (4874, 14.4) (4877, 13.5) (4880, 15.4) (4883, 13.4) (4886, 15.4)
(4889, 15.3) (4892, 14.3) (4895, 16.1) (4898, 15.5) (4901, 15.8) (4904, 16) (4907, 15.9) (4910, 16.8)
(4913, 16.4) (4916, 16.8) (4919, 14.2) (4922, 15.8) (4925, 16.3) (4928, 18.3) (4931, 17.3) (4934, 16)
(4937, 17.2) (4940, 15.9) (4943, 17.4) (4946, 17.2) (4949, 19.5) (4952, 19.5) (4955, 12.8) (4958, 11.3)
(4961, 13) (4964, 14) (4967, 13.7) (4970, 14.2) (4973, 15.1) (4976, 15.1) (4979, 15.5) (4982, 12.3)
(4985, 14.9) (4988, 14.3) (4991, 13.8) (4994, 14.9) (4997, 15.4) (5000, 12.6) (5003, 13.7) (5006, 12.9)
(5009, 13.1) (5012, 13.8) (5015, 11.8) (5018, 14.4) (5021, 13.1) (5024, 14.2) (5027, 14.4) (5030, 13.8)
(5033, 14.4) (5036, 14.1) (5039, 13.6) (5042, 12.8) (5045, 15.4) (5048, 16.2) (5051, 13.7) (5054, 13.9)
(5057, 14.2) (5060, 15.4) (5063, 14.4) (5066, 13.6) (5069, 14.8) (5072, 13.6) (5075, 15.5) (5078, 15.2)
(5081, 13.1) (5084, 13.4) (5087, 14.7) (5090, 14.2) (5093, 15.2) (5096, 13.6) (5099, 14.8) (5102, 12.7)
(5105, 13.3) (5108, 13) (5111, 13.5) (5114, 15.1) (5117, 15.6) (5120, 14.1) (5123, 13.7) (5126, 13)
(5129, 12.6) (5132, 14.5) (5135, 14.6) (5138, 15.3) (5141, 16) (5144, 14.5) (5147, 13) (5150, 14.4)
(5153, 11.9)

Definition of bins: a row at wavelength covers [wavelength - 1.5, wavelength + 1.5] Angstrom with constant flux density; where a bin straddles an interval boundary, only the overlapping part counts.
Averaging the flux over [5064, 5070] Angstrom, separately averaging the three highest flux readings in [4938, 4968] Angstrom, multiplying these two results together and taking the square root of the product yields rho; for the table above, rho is 16.3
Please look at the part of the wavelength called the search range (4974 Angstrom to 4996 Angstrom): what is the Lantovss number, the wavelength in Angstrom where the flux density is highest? 4979 Angstrom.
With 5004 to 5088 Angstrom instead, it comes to 5048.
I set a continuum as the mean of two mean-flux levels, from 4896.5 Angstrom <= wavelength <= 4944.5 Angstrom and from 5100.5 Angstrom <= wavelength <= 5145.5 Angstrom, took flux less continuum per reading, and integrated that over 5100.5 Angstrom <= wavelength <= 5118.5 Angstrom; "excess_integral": -24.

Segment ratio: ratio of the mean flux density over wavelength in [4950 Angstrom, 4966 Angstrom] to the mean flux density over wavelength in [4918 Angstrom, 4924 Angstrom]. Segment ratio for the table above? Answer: 0.94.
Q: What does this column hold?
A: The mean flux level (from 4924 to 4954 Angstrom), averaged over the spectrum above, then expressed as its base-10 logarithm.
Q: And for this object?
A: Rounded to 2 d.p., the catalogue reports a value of 1.24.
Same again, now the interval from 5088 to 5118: 1.15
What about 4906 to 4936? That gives 1.21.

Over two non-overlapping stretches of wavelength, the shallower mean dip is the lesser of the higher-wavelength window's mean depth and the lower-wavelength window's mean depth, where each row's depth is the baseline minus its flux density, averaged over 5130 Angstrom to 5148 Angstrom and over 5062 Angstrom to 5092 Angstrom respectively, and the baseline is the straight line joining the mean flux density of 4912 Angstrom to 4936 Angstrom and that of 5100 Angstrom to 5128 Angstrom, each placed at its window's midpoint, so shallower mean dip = -1.2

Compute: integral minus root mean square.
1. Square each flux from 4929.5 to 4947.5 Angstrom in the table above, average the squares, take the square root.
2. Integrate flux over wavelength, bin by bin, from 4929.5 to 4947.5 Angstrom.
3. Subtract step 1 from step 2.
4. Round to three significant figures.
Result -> 286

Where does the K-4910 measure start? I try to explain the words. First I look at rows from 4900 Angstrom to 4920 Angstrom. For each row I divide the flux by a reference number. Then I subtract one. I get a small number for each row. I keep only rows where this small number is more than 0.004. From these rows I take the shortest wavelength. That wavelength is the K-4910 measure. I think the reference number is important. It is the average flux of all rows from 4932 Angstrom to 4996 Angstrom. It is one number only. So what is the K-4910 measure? 4901 Angstrom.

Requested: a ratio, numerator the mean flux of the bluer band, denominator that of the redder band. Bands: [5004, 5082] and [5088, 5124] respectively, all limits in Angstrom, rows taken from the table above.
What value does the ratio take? 1.00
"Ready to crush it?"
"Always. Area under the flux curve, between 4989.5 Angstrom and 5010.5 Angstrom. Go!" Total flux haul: 289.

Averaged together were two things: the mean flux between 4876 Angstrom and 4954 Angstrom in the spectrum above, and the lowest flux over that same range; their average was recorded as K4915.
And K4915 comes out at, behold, 14.8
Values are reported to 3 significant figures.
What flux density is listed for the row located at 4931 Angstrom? 17.3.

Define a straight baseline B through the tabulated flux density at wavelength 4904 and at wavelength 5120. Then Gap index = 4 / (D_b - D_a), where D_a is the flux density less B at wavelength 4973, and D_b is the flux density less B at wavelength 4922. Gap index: 15.9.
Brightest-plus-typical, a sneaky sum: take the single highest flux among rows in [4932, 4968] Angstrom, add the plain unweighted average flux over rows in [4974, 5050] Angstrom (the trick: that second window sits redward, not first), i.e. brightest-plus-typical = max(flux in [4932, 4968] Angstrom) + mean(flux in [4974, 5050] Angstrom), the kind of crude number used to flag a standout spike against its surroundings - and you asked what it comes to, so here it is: 33.5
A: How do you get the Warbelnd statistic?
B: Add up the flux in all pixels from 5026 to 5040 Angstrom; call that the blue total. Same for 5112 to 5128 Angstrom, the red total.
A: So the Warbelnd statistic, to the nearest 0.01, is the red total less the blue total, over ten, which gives 0.12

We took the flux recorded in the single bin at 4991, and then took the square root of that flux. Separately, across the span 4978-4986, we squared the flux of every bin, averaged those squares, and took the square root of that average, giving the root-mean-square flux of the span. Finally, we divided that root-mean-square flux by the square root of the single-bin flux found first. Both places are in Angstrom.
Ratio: 3.85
